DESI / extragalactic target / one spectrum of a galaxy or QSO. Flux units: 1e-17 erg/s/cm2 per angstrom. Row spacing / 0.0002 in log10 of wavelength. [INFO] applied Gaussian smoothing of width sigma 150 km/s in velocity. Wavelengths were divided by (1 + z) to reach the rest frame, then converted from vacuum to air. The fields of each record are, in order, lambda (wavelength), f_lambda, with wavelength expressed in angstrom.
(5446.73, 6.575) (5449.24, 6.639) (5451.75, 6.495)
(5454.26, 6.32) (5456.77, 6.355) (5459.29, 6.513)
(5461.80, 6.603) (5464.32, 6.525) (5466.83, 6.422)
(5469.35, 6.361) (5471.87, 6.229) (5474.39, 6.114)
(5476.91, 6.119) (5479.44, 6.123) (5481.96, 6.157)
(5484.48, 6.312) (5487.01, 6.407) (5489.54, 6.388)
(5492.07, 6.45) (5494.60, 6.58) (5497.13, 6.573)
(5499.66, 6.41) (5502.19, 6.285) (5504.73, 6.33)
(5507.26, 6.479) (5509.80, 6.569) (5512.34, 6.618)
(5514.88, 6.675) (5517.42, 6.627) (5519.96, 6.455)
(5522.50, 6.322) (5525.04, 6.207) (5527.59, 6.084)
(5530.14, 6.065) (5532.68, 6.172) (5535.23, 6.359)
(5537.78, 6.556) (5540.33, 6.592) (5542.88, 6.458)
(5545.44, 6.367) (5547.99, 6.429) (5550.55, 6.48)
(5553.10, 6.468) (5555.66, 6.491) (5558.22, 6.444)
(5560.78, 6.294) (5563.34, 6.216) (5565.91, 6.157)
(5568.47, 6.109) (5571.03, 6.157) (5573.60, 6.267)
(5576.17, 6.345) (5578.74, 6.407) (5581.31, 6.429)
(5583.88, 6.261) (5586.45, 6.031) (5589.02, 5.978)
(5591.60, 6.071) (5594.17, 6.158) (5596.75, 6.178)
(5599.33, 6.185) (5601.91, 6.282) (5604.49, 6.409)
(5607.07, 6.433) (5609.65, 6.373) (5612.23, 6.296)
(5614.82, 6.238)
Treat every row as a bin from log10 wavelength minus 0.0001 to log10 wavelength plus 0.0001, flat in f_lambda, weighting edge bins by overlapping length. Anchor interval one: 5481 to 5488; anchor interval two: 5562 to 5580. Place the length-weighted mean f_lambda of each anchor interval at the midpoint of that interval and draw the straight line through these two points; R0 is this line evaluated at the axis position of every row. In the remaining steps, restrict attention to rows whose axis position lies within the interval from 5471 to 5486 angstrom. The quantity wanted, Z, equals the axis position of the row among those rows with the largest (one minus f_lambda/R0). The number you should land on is 5474.39 angstrom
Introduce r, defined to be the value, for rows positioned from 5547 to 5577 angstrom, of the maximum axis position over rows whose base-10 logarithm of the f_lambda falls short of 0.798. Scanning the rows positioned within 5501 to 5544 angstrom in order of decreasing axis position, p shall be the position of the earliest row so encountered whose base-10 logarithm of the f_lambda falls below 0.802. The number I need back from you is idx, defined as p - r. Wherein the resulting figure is -40.9 angstrom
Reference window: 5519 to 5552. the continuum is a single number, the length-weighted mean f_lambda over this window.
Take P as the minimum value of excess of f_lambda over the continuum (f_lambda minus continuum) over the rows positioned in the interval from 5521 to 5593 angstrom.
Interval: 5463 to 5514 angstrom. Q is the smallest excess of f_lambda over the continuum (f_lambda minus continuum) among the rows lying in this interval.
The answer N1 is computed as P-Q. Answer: -0.14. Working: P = -0.37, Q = -0.24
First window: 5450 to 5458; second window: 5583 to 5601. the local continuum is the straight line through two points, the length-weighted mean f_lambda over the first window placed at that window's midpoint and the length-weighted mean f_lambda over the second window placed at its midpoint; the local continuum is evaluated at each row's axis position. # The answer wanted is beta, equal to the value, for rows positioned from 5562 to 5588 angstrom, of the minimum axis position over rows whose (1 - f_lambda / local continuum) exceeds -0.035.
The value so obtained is 5563.34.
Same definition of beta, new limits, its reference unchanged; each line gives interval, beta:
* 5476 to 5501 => 5476.91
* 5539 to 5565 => 5545.44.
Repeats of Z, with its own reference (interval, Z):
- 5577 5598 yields 5589.02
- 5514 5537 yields 5530.14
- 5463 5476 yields 5474.39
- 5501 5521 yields 5502.19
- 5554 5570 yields 5568.47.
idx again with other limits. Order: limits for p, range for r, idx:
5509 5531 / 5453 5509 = 48.2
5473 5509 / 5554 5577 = -68.9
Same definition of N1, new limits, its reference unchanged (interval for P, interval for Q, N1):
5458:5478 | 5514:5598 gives 0.14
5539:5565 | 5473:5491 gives 0.10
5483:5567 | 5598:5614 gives -0.12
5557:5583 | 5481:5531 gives 0.04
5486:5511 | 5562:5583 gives 0.18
